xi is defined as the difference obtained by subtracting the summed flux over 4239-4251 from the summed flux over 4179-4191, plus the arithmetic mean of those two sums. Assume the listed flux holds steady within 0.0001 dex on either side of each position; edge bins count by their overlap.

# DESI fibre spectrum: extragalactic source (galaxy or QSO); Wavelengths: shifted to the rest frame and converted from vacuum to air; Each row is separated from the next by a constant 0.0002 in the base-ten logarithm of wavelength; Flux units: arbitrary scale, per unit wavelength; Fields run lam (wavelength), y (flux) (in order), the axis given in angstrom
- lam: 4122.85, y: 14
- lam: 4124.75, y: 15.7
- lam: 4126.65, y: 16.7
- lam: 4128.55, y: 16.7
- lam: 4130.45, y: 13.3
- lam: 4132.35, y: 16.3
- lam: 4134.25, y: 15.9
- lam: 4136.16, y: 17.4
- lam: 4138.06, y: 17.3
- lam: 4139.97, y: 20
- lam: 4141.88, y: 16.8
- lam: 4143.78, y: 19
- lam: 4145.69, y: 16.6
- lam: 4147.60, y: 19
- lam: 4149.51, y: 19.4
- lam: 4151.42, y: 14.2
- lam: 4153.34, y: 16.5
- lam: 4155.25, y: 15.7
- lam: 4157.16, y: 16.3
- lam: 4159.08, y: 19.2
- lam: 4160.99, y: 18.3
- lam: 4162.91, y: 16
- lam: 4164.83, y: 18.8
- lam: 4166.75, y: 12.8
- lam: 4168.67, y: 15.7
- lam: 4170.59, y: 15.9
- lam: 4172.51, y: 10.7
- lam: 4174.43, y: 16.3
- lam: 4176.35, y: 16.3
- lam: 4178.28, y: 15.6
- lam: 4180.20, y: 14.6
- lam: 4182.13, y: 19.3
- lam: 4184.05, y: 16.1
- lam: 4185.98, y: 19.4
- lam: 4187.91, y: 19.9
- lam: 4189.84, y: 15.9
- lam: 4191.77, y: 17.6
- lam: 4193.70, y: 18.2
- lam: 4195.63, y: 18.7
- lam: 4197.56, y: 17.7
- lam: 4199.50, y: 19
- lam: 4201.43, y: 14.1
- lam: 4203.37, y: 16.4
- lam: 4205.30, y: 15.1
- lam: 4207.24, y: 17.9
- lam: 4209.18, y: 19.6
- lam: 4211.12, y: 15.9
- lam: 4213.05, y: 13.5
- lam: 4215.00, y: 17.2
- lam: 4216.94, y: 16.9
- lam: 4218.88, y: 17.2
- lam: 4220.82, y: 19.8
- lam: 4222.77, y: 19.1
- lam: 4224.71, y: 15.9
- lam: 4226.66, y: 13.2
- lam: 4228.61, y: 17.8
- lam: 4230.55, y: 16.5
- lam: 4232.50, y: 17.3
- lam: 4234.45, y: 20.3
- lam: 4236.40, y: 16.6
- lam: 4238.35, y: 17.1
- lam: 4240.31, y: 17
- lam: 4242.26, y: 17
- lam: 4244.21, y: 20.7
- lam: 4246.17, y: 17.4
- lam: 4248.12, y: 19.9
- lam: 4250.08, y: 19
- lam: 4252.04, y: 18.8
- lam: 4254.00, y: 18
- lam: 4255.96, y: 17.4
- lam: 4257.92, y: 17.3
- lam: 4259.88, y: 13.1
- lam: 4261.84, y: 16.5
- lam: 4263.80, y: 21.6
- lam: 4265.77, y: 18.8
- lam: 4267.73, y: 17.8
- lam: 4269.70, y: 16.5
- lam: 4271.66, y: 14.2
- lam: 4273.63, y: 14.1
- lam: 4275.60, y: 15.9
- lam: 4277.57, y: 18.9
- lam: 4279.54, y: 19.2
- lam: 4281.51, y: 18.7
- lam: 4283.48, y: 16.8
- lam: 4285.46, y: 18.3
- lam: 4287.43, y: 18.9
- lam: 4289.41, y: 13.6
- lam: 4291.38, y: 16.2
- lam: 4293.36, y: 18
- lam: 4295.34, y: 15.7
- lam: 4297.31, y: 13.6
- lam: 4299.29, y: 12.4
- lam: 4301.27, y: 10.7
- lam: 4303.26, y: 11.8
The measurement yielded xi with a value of 102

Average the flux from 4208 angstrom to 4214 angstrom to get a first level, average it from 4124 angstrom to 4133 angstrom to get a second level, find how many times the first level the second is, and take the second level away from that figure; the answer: -14.8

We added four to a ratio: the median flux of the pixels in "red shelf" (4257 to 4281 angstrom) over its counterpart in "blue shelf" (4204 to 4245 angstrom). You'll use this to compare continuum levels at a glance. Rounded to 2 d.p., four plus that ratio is 4.99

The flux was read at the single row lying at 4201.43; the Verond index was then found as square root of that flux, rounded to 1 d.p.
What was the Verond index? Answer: 3.8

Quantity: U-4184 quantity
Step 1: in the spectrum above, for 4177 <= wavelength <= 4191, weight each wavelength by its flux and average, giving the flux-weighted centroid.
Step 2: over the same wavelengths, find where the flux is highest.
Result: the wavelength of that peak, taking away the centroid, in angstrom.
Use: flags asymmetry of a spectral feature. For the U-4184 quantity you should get 3.7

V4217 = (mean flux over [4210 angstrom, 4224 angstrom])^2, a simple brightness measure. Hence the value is 292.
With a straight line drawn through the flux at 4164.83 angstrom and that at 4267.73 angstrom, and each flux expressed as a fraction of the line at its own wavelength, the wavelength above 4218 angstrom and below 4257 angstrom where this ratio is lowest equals 4226.66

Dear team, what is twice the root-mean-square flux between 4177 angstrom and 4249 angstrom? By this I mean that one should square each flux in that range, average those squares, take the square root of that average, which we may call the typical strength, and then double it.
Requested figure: 34.9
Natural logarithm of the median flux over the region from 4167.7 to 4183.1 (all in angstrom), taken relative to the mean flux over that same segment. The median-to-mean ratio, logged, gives 0.016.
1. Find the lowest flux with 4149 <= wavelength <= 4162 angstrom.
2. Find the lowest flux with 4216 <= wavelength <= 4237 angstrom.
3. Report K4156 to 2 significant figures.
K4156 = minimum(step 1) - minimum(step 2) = 1.0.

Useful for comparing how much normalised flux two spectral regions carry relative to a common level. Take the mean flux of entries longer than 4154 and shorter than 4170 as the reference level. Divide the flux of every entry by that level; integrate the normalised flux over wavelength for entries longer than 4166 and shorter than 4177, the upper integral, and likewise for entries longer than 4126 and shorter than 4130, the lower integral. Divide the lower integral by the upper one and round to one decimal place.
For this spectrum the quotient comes 0.4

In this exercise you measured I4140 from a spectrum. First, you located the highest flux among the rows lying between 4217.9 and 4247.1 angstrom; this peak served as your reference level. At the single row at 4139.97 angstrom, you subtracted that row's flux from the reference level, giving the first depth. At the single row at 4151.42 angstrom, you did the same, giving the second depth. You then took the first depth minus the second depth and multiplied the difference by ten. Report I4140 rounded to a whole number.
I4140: -58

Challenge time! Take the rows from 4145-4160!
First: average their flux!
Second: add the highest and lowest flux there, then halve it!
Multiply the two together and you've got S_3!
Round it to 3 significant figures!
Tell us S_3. 287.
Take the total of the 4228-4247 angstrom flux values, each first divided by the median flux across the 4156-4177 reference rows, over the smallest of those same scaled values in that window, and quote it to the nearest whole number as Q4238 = 11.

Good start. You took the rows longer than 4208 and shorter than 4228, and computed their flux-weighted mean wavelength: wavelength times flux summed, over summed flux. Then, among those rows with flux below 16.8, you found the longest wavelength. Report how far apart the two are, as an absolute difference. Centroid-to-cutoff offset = 8.9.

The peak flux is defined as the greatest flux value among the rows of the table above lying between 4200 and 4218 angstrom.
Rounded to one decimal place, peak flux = 19.6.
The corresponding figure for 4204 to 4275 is 21.6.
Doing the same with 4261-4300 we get 21.6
